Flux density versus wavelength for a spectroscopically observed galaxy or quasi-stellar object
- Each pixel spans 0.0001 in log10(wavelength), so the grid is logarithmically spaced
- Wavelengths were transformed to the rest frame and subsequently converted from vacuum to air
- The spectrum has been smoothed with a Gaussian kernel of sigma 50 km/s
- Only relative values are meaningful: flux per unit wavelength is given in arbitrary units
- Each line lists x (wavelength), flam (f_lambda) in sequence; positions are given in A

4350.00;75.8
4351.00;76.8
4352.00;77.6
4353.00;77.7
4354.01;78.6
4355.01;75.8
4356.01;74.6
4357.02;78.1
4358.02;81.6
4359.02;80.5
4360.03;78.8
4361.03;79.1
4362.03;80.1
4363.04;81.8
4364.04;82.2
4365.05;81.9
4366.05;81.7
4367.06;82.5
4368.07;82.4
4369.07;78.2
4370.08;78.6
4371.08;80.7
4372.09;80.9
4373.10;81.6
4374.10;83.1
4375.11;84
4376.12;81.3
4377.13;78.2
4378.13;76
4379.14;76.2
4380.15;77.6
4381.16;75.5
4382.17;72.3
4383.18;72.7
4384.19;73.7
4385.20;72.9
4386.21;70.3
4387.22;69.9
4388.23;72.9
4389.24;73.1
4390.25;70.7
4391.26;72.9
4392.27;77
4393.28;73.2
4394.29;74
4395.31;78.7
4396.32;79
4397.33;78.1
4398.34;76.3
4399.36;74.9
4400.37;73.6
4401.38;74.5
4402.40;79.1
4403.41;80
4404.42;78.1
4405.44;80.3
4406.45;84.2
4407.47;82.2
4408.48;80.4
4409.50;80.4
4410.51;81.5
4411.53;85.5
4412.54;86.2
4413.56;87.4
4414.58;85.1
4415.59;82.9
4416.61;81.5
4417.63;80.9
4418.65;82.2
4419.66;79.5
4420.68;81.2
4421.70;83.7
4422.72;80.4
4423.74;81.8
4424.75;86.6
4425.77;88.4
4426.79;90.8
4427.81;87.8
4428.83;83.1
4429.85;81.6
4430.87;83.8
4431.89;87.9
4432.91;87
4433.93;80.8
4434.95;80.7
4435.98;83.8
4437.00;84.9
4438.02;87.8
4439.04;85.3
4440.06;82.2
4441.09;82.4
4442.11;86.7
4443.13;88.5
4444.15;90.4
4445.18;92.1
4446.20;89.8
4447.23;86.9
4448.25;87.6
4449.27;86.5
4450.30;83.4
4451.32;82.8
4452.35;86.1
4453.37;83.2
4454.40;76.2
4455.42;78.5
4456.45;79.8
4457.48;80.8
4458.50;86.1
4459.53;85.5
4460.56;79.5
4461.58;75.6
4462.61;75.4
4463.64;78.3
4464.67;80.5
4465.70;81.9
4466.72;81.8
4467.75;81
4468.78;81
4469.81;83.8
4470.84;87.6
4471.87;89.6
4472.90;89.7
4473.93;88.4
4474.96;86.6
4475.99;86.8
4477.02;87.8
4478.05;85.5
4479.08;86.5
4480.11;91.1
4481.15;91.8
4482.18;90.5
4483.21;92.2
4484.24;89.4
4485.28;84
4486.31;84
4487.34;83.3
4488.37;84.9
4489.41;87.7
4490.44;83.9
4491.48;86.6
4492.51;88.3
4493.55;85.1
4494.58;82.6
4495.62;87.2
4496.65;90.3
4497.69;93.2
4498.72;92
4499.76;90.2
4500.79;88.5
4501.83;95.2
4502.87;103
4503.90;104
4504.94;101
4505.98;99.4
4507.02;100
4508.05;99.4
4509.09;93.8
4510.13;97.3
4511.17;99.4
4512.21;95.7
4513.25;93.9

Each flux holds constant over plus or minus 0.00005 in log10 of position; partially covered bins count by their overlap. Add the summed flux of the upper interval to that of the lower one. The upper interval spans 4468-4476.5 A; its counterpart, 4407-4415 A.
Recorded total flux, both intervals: 1362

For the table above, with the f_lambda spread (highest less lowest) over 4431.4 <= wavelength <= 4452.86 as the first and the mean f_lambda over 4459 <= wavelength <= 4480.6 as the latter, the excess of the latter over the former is 73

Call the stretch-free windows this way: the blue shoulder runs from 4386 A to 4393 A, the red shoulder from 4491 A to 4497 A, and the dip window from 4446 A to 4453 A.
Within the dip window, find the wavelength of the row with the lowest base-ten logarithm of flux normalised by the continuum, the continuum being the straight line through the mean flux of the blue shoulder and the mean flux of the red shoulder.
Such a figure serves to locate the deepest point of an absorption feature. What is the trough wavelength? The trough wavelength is 4451.32 A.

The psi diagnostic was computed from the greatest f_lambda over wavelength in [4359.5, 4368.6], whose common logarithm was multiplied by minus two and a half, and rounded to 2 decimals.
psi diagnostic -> -4.79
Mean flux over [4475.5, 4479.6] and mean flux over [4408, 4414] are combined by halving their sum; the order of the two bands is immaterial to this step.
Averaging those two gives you 85.1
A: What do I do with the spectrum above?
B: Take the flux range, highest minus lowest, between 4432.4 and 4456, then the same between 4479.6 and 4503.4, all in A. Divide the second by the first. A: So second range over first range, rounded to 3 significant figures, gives 1.28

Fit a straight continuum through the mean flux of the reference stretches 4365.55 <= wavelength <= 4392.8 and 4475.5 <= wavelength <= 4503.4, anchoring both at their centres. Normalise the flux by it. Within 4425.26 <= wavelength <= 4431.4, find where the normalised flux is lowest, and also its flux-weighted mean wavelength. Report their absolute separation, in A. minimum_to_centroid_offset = 1.6 A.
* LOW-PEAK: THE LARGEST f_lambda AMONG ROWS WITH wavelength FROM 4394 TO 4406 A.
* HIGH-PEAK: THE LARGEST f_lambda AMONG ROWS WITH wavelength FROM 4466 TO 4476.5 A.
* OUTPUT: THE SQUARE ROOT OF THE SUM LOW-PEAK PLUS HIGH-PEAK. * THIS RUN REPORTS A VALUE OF 13.0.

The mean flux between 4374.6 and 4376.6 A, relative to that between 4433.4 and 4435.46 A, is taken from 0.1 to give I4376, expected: -0.92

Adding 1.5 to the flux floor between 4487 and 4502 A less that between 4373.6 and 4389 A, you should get 14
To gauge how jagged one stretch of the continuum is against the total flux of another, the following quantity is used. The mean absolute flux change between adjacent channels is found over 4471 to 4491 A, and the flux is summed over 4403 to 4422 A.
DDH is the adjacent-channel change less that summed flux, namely -1561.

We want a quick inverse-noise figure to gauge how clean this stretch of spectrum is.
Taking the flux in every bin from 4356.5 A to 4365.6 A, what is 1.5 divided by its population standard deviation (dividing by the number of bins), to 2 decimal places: 1.05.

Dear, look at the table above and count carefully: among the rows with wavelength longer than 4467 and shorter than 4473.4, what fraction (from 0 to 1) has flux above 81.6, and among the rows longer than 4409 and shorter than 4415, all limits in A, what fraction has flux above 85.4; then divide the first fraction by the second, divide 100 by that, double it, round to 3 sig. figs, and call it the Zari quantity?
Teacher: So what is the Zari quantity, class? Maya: 150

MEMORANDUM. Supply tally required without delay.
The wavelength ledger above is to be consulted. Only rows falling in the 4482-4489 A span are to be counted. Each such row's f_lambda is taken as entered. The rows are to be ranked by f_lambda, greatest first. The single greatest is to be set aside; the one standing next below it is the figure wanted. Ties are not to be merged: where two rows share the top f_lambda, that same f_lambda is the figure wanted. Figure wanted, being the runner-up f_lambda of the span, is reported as 90.5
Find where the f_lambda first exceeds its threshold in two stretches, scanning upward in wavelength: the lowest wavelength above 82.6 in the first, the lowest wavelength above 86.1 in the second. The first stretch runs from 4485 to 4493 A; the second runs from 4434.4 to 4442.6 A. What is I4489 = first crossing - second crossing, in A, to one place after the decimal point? 47.3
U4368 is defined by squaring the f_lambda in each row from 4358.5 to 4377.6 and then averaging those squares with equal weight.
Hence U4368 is 6552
